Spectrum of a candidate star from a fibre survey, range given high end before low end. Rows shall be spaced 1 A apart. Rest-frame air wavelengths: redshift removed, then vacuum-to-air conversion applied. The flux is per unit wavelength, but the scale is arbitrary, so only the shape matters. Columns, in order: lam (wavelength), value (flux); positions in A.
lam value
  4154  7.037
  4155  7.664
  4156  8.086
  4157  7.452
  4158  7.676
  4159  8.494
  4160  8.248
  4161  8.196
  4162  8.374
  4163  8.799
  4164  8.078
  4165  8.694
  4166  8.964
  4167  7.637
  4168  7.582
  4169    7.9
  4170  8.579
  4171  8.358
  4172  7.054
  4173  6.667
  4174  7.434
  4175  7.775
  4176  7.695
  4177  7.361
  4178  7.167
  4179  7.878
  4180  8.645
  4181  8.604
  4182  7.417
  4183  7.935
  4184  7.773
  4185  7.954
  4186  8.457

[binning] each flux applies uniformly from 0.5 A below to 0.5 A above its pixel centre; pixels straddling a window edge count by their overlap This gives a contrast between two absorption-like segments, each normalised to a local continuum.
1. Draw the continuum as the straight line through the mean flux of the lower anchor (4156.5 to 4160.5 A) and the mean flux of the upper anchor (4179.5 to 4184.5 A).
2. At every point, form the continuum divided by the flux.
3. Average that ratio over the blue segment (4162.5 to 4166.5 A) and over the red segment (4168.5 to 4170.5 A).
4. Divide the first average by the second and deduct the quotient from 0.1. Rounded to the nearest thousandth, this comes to -0.851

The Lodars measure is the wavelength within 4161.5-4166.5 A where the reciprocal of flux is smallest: 4166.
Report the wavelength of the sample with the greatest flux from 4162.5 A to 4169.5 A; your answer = 4166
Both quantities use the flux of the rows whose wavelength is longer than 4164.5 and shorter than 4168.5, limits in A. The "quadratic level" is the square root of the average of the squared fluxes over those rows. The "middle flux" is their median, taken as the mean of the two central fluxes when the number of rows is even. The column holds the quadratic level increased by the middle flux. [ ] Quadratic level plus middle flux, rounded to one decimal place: 16.4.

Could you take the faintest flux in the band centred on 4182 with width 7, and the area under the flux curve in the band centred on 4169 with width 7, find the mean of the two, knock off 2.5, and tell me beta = 29.2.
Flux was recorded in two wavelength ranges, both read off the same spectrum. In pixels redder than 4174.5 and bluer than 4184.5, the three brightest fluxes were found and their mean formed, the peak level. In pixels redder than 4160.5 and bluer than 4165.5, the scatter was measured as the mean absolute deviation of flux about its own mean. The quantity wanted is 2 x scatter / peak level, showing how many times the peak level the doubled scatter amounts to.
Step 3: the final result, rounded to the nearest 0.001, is 0.061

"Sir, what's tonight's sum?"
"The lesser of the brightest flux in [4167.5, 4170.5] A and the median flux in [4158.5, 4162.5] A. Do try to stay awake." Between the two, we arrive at 8.31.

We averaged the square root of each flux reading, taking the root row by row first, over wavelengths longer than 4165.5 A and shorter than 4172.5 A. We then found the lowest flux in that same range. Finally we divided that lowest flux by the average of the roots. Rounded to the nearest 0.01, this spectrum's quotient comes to 2.49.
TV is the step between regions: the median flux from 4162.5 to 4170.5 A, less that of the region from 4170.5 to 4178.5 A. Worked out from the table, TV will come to 0.93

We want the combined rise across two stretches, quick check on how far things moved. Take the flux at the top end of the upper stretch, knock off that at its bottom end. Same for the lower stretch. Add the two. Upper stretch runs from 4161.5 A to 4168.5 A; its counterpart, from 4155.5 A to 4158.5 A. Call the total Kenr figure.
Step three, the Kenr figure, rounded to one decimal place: -1.2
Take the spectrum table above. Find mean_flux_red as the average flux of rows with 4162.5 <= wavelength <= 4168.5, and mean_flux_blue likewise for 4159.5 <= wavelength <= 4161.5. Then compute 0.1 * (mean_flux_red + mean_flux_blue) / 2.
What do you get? 0.83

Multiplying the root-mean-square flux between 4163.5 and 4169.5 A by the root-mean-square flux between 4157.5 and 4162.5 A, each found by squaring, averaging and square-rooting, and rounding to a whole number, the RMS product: 67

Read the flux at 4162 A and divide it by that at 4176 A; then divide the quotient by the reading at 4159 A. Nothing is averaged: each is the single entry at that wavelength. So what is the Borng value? 0.128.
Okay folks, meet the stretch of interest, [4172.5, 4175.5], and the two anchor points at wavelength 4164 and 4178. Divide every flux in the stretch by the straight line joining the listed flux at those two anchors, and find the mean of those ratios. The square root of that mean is 0.99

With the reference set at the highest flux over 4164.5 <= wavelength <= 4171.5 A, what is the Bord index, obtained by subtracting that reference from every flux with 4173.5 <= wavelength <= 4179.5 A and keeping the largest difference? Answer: -1.1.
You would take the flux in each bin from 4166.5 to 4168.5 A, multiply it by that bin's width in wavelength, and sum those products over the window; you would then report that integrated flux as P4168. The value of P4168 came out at 15.2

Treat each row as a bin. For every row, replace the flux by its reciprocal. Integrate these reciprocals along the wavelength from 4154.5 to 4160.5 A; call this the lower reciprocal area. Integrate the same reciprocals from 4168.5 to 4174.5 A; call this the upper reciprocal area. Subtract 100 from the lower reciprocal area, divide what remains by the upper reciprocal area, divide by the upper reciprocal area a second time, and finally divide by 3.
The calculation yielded -53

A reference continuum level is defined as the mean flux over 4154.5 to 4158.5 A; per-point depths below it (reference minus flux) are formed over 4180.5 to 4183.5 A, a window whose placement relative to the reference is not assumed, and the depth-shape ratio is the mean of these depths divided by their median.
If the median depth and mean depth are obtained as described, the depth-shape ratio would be 1.2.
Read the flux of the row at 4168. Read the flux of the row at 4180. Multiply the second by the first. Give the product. 66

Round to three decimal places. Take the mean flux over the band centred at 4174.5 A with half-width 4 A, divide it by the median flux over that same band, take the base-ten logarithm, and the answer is 0.002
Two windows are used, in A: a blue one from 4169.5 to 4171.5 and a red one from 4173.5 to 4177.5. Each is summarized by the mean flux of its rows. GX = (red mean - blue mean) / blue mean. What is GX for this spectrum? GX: -0.11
